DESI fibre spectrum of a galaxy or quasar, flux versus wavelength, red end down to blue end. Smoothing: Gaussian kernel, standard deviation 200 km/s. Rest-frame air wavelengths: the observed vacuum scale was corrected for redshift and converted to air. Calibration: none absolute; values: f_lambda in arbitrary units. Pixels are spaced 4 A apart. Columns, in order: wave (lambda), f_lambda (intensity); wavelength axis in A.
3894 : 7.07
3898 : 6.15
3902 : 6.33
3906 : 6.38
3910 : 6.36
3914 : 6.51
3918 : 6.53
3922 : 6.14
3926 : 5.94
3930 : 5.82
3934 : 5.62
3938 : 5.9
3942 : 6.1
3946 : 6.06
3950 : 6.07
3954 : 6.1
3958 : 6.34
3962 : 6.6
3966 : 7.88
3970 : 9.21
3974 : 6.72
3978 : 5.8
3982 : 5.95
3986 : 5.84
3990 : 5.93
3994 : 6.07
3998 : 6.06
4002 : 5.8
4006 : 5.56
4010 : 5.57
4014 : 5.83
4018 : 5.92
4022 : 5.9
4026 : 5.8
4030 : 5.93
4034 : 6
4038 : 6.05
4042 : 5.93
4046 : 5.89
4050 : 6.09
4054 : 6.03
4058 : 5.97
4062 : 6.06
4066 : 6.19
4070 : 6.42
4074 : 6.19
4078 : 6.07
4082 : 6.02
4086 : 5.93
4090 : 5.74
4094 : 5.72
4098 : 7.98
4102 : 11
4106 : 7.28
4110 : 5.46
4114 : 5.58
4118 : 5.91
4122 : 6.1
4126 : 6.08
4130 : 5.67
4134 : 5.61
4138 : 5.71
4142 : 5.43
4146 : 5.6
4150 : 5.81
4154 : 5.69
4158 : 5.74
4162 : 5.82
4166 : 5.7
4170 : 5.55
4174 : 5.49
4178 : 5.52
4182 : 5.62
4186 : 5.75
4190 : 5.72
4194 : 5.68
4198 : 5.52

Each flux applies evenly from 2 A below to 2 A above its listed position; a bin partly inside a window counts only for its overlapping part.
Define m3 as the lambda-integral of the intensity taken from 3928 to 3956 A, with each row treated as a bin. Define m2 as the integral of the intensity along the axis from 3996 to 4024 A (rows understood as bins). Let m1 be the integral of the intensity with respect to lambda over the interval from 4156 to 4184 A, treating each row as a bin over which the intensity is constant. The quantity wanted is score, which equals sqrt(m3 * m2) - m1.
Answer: 6.8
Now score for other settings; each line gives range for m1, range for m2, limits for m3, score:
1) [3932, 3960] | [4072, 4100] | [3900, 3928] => 6.9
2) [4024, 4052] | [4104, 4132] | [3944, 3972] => 13.5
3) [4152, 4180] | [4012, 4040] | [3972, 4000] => 9.5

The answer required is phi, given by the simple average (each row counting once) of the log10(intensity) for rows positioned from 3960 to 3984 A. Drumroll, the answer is 0.84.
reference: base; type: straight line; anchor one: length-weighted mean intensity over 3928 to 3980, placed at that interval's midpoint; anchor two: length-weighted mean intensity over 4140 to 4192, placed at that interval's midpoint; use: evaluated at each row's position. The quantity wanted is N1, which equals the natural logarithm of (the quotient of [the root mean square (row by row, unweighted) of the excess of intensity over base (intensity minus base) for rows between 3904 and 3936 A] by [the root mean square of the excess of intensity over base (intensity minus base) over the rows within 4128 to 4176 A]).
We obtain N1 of 1.4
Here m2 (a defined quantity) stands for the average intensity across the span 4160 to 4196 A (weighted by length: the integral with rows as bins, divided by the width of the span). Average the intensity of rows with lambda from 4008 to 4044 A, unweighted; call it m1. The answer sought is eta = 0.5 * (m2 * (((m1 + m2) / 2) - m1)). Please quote -0.3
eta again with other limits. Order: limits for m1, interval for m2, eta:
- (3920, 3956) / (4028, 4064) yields 0.0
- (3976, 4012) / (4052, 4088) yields 0.4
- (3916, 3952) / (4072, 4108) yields 1.5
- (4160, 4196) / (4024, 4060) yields 0.5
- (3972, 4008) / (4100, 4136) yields 0.9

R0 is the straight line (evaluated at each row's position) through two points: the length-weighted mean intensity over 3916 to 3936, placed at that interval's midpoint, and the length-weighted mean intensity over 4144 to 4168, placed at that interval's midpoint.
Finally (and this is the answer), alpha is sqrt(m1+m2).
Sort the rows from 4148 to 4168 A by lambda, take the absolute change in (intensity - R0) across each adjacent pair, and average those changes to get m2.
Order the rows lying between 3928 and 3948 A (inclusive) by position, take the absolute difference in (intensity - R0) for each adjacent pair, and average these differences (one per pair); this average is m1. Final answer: 0.52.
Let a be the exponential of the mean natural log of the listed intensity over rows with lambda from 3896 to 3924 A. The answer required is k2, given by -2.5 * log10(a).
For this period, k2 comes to -2.005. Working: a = 6.3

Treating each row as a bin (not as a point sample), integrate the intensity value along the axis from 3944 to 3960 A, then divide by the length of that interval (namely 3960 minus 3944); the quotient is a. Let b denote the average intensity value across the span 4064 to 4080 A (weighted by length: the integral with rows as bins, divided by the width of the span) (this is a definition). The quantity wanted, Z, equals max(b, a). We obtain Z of 6.22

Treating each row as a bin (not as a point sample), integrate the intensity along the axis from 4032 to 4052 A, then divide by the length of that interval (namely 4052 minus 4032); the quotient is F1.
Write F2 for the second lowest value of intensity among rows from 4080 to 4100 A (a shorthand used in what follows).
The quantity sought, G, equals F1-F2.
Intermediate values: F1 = 5.99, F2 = 5.74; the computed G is 0.25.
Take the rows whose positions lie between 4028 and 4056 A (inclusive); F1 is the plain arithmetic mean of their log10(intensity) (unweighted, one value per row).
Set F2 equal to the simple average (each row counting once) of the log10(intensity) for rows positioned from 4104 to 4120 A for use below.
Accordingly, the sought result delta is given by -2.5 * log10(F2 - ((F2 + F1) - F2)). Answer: 6.7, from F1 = 0.777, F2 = 0.779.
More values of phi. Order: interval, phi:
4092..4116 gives 0.84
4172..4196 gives 0.75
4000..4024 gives 0.76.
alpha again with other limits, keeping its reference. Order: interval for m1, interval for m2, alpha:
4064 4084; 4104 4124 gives 0.88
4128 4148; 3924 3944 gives 0.59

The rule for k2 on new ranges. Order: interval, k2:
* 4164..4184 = -1.866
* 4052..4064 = -1.949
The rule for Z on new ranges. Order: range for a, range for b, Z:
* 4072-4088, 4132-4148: 6.05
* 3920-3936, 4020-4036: 5.91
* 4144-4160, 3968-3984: 6.92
